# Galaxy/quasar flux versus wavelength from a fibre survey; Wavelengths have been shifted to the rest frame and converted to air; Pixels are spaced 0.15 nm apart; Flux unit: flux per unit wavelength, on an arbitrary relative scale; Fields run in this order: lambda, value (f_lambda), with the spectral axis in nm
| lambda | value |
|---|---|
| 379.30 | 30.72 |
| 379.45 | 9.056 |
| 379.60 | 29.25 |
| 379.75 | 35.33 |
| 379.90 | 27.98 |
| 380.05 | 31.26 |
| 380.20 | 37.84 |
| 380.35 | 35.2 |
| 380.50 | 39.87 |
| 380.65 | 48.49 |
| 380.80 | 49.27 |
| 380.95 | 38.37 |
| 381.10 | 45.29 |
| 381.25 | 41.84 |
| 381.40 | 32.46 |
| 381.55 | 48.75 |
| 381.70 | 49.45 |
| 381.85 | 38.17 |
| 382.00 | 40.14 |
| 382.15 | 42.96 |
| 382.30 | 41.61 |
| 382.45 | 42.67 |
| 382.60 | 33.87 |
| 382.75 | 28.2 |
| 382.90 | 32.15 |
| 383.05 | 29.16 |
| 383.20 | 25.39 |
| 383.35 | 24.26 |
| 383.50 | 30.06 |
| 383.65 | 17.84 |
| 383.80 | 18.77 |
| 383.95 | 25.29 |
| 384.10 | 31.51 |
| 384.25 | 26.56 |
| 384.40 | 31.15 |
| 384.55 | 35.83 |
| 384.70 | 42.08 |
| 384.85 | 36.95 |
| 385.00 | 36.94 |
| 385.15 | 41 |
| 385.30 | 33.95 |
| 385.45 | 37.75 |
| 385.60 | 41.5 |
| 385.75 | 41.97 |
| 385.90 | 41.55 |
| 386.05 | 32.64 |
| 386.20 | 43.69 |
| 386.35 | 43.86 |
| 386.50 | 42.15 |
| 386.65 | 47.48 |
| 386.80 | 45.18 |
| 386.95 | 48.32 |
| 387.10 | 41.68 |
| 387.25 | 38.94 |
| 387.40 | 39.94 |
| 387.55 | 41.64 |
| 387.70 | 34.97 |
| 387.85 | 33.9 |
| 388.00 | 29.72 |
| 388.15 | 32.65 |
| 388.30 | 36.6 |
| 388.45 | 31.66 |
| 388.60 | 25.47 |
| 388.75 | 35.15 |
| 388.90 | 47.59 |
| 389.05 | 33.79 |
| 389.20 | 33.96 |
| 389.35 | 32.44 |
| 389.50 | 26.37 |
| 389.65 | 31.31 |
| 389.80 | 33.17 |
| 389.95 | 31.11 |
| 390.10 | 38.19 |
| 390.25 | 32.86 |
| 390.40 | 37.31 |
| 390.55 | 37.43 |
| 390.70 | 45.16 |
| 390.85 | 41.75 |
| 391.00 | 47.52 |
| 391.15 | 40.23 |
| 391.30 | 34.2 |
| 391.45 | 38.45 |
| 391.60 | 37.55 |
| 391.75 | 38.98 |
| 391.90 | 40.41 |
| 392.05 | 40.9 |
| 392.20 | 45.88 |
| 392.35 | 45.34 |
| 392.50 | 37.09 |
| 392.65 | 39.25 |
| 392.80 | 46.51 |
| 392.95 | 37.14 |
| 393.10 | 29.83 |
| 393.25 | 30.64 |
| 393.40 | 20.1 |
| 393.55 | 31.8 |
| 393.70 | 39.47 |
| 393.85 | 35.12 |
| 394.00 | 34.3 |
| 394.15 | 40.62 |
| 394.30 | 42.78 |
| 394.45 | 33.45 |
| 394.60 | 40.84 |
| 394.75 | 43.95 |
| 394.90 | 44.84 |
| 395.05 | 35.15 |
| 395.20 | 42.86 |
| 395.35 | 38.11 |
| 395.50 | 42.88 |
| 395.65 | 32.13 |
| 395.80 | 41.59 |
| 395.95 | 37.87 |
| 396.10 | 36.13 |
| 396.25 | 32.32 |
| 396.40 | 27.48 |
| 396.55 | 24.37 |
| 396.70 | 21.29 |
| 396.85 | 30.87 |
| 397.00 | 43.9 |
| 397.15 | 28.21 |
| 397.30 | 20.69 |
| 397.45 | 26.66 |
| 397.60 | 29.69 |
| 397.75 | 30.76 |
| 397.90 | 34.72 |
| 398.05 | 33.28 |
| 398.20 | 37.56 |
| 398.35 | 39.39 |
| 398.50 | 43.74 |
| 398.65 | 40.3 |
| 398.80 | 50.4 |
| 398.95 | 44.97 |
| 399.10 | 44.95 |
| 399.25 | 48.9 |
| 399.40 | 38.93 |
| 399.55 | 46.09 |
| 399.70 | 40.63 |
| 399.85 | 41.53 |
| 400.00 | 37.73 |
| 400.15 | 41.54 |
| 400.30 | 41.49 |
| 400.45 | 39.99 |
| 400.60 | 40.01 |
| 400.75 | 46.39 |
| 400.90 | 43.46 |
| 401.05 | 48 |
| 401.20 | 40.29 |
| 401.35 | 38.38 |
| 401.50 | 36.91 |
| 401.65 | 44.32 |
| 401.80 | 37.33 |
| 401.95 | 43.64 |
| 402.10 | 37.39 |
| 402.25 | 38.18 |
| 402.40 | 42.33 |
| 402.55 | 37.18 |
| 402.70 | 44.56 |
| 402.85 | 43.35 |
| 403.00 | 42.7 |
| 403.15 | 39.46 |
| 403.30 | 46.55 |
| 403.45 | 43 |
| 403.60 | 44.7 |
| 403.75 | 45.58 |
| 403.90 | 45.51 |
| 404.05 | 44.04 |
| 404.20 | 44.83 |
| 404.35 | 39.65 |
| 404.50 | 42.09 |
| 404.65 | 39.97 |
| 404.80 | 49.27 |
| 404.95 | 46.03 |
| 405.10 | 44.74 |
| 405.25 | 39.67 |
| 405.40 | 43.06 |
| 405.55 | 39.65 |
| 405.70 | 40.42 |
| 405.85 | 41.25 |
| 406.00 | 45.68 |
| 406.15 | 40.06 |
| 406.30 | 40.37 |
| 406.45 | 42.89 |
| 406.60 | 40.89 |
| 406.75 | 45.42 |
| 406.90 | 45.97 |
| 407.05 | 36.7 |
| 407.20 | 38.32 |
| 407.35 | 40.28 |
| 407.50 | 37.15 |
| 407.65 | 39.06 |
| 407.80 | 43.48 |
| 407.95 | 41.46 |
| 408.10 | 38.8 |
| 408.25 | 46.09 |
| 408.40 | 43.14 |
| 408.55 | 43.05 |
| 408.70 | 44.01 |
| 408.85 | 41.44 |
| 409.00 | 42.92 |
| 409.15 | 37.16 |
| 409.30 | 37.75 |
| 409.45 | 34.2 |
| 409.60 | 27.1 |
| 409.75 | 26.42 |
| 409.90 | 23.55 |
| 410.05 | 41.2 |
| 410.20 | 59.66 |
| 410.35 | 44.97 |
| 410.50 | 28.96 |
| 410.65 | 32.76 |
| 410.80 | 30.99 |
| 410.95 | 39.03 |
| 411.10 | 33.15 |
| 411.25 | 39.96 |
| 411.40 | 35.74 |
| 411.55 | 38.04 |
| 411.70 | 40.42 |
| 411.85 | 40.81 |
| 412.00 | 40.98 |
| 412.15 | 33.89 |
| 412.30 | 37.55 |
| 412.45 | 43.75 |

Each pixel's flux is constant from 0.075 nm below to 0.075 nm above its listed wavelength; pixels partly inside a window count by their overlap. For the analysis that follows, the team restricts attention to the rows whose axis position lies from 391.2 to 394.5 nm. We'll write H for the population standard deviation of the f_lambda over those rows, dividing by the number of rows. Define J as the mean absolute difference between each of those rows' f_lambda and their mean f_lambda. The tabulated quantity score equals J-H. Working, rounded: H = 5.9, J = 4.5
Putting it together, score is -1.4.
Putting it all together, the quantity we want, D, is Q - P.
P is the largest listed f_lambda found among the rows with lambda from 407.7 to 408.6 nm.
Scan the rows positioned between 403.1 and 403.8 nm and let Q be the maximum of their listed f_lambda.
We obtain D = 0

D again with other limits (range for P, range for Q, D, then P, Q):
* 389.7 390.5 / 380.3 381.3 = 11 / 38.19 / 49.27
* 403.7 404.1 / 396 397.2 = -2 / 45.58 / 43.9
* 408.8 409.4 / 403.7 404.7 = 3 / 42.92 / 45.58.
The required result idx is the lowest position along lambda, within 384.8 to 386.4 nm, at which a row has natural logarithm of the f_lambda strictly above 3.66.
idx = 385.15 nm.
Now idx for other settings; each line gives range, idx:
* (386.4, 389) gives 386.50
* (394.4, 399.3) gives 394.60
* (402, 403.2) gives 402.40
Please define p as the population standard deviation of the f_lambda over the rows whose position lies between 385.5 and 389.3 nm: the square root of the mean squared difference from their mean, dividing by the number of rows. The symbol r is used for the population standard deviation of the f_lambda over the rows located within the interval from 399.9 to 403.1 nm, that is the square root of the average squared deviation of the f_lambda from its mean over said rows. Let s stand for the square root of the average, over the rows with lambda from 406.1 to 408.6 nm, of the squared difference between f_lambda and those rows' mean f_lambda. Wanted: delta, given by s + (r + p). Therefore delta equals 11.9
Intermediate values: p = 5.9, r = 3.2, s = 3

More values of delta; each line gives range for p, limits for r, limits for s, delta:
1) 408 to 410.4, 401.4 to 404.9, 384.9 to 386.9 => 16.0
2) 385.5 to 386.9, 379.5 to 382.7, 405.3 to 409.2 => 12.9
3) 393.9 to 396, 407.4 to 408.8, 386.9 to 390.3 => 12.4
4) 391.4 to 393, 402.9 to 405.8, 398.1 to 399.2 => 10.2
